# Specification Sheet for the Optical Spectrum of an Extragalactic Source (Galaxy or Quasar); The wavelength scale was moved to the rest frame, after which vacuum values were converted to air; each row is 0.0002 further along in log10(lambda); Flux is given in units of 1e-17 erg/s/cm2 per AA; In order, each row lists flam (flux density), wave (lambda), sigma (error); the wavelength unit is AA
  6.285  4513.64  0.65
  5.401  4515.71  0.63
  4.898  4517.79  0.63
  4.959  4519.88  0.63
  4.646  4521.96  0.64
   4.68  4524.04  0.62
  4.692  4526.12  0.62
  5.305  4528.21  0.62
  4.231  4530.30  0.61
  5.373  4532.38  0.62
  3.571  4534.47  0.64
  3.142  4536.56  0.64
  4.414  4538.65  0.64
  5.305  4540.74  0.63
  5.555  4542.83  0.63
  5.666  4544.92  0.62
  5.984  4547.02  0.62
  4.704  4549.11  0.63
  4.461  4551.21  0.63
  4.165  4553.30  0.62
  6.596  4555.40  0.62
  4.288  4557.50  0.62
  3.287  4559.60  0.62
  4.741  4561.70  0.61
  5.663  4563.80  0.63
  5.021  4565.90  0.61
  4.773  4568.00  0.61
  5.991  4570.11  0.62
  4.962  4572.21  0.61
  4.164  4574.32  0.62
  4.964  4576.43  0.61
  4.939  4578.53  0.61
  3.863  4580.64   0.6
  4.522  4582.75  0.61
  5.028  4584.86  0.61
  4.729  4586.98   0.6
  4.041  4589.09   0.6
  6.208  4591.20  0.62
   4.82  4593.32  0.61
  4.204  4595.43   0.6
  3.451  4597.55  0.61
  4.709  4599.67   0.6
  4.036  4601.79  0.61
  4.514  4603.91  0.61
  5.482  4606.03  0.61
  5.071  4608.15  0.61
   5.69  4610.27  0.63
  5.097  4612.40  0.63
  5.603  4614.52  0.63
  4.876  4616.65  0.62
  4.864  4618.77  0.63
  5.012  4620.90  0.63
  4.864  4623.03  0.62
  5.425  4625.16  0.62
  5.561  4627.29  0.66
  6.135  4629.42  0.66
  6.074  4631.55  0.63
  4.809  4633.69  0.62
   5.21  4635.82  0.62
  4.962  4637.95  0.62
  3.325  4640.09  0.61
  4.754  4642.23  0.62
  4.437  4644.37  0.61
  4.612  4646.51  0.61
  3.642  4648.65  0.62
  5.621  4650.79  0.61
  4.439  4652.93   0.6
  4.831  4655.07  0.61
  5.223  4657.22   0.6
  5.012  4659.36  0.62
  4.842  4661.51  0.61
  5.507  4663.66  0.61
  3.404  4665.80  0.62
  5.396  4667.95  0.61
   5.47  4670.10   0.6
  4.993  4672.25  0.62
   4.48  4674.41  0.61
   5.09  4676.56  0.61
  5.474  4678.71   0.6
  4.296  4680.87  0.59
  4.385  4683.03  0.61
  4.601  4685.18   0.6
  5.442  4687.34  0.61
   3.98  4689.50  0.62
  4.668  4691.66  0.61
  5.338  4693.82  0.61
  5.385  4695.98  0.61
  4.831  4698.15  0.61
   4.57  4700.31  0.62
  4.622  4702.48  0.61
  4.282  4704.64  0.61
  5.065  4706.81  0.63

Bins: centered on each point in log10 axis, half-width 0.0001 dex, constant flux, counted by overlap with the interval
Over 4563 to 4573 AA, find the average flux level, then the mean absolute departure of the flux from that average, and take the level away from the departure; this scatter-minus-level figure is -4.85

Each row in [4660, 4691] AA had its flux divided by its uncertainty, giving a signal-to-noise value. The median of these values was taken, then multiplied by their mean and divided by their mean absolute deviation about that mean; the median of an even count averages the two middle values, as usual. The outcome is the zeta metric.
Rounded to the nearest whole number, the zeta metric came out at 73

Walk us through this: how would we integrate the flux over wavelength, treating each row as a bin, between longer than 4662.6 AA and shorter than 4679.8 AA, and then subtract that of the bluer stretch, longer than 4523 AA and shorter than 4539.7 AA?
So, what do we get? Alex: 12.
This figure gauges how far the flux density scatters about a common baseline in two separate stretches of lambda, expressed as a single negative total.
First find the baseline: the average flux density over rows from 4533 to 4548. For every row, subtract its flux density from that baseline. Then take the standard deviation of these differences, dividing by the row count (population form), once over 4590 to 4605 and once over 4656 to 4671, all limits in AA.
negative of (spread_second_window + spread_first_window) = -1.48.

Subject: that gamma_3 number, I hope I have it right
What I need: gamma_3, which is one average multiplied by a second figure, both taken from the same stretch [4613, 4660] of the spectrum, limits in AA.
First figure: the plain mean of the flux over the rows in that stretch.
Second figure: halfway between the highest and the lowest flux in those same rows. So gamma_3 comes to 23.5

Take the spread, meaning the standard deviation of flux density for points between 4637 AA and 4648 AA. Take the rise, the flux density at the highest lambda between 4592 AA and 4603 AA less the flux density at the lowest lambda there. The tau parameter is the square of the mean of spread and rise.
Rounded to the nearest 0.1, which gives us 0.0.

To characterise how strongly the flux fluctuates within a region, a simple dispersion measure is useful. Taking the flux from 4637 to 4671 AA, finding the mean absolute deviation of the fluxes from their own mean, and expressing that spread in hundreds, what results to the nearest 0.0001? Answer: 0.0056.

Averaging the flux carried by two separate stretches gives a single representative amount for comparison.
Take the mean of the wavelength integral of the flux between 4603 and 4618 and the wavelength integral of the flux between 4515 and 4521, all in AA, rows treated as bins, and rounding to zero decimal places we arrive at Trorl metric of 54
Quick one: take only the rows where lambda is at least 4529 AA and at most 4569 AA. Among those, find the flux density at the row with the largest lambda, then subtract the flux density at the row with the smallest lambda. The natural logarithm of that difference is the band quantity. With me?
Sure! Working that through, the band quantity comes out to -0.61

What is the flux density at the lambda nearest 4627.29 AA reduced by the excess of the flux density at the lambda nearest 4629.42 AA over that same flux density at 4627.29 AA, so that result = 5.0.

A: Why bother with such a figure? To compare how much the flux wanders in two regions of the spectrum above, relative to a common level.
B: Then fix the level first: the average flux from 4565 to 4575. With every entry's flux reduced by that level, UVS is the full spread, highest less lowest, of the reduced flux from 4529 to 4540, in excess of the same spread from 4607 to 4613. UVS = 1.61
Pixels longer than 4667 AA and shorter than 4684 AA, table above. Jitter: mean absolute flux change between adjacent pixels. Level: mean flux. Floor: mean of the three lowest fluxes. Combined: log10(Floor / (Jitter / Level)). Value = 1.66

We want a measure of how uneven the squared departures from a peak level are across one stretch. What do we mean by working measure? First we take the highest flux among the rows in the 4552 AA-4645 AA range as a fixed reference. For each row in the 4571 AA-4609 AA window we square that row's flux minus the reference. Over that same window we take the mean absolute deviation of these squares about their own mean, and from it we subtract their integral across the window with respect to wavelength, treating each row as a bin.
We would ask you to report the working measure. -157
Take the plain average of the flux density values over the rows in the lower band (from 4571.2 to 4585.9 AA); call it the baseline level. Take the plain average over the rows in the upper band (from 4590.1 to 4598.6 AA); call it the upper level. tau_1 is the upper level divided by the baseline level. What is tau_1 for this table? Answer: 1.01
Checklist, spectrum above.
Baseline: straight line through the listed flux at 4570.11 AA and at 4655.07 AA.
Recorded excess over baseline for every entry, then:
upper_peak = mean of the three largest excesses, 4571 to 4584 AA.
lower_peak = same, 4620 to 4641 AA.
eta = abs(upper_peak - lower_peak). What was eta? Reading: 1.7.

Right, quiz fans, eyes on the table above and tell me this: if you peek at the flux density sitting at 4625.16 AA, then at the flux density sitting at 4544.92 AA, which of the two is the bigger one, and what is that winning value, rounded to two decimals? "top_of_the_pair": 5.67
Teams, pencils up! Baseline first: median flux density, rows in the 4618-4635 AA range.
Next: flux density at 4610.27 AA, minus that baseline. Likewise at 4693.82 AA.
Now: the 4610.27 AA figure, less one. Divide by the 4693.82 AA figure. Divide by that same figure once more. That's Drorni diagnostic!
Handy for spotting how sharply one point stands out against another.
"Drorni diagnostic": -37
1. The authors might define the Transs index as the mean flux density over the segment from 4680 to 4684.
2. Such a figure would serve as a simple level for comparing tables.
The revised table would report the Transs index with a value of 4.34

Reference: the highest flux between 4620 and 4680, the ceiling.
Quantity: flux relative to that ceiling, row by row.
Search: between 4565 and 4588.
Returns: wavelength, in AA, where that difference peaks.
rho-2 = 4570.11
